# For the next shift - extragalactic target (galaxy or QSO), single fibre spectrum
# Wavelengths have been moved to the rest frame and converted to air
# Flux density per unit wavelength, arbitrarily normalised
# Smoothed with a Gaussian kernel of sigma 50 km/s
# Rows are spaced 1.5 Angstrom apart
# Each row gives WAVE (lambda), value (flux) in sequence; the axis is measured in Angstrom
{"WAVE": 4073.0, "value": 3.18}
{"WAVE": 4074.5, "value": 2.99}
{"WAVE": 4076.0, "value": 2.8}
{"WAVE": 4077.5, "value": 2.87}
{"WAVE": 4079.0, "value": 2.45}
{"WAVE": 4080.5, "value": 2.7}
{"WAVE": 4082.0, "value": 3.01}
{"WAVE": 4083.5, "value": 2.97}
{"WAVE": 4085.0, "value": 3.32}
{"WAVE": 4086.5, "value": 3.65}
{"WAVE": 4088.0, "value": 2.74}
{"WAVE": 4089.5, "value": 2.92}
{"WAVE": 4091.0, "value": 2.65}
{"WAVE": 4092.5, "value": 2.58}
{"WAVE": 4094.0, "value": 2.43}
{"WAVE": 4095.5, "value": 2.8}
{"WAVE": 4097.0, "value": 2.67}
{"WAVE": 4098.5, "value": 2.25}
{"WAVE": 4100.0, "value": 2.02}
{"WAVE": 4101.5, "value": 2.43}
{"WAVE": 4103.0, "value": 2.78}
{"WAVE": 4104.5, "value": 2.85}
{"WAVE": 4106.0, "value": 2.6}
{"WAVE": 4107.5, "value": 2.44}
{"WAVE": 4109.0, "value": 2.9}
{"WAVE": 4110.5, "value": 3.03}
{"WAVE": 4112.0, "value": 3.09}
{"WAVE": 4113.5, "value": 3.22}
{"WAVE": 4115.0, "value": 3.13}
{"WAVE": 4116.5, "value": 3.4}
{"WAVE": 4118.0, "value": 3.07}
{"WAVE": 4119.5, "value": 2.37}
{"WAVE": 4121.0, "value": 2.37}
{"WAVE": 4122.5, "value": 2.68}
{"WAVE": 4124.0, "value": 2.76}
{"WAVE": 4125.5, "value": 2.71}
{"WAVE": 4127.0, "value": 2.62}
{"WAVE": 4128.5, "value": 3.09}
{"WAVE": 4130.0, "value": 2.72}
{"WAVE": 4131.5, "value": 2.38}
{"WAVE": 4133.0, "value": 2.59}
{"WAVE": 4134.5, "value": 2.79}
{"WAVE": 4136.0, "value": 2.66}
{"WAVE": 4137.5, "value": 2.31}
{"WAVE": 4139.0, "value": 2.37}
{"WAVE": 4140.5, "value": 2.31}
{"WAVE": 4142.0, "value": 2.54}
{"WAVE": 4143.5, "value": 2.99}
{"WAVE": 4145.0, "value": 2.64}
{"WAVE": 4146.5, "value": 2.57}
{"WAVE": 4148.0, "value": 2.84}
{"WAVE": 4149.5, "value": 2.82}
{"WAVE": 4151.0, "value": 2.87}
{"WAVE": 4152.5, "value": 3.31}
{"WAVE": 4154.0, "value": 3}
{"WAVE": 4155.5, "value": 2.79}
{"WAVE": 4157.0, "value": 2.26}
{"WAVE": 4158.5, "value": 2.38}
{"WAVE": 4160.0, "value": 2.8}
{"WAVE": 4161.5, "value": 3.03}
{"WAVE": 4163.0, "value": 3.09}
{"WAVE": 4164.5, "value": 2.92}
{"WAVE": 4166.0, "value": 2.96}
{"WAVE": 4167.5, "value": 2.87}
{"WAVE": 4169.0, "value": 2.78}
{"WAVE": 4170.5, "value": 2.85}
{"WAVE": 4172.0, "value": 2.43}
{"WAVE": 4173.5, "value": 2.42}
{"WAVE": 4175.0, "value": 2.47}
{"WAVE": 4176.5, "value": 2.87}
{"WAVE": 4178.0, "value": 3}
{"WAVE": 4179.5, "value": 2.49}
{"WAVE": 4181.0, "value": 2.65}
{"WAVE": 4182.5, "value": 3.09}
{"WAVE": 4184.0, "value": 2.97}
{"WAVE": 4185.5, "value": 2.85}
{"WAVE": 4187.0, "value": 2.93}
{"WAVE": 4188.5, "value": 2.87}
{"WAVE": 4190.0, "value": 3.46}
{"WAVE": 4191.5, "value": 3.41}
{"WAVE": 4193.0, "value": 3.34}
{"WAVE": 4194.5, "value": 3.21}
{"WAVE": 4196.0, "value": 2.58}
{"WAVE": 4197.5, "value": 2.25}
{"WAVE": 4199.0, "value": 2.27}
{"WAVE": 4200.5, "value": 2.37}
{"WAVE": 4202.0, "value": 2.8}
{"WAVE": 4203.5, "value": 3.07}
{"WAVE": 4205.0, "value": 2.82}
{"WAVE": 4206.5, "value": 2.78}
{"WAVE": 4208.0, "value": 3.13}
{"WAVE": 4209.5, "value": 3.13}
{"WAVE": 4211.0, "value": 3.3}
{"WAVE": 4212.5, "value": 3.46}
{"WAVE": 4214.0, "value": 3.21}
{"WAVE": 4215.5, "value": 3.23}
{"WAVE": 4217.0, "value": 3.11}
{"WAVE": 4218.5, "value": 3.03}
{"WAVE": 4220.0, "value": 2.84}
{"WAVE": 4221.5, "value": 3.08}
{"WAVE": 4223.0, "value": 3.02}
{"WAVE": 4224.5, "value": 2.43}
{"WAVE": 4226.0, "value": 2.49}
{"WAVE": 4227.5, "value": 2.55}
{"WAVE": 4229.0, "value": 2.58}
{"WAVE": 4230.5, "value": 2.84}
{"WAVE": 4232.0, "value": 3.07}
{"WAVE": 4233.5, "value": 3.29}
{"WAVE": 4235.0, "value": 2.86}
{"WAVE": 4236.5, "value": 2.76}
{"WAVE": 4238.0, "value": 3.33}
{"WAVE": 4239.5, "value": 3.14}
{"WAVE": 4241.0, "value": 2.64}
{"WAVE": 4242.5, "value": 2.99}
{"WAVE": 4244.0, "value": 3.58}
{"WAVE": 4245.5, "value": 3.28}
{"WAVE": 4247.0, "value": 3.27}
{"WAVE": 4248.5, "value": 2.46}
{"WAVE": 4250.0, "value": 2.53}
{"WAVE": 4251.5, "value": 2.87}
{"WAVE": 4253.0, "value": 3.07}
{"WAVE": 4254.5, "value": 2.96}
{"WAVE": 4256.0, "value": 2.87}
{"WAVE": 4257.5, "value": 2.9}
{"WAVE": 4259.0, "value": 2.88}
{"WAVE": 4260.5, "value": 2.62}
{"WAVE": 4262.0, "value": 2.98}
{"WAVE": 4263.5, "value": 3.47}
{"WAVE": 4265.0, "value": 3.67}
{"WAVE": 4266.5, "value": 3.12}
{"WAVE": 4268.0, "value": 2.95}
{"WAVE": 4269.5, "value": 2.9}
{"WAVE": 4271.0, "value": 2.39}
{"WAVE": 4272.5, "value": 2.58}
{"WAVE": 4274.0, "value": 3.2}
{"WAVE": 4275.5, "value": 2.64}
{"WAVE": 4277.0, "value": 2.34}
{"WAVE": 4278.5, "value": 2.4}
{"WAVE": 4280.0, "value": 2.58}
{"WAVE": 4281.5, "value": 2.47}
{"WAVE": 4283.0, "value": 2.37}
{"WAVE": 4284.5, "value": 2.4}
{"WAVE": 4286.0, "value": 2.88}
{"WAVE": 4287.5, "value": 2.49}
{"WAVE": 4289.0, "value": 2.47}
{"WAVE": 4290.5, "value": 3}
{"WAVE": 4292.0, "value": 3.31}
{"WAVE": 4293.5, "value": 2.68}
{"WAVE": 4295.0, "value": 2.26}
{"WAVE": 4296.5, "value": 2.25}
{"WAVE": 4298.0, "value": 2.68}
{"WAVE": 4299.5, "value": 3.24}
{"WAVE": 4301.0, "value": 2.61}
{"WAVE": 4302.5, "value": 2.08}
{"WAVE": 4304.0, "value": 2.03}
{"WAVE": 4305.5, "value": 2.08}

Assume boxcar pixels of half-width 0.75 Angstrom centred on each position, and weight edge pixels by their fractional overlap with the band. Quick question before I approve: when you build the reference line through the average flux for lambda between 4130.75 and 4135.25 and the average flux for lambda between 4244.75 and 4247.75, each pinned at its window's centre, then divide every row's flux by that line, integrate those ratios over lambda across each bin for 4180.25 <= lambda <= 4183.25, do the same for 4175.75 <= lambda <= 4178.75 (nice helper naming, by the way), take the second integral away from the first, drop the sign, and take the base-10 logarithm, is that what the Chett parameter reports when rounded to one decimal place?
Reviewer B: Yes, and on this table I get -1.0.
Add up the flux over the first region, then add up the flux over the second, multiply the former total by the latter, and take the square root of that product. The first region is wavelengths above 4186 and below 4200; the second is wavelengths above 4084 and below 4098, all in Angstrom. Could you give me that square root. 26.0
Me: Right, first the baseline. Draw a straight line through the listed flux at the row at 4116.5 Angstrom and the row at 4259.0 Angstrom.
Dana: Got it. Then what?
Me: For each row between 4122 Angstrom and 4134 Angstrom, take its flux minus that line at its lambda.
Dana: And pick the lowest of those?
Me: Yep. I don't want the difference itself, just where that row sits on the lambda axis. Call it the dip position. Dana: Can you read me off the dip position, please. 4131.5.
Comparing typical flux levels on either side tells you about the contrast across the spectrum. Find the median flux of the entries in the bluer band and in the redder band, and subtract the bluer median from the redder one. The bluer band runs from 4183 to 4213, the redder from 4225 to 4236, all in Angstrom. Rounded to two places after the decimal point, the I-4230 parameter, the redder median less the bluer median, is -0.11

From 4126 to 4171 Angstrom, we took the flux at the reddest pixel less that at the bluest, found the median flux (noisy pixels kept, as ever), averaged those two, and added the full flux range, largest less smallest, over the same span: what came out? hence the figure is 2.56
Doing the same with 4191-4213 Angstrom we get 2.77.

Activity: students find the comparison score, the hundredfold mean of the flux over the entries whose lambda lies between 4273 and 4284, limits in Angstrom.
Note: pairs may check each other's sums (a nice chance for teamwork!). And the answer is 257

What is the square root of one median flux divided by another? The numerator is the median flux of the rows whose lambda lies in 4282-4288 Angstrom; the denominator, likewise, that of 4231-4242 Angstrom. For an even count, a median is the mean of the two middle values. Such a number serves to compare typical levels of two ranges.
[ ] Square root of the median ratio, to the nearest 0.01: 0.89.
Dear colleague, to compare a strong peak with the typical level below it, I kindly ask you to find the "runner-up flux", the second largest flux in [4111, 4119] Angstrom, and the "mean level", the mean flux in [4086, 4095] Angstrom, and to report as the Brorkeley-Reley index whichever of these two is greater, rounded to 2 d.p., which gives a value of 3.22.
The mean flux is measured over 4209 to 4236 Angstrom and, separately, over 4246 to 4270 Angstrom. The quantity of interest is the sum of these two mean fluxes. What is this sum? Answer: 5.94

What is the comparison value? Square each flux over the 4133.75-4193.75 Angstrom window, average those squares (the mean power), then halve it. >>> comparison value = 4.0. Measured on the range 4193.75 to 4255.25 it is 4.3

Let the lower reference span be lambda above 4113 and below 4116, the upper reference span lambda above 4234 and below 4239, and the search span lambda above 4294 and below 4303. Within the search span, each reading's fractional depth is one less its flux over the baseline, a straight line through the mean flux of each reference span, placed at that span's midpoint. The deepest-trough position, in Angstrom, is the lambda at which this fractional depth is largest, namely 4302.5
